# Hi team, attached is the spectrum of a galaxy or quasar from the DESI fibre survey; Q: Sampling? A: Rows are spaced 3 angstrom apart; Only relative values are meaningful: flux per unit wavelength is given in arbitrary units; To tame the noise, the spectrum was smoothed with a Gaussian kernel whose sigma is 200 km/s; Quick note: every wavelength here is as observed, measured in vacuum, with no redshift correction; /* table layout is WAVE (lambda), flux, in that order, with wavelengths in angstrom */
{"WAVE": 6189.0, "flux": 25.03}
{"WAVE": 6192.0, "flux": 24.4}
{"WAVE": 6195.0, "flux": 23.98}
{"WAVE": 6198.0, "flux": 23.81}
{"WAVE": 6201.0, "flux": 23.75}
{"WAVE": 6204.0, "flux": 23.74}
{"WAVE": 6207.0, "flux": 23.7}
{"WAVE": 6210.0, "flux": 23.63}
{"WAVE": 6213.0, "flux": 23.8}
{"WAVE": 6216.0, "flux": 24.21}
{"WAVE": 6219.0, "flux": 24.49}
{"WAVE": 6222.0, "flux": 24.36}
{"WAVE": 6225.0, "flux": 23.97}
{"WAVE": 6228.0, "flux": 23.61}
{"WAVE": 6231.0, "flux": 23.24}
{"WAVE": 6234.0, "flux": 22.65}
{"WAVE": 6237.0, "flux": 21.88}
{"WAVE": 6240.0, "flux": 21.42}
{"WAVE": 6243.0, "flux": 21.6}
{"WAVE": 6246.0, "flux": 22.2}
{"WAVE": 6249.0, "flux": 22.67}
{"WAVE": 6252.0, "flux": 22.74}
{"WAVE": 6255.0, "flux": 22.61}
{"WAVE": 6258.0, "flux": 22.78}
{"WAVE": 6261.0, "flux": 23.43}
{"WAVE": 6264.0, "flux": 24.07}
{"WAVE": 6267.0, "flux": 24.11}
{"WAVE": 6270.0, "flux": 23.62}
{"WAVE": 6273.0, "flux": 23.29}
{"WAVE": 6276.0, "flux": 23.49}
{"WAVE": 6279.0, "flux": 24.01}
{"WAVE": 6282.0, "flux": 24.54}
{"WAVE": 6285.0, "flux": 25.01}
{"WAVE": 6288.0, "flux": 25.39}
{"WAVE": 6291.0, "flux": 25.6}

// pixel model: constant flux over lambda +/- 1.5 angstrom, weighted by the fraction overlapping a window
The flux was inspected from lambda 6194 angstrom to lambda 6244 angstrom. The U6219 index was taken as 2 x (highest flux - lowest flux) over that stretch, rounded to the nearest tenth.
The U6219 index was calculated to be 6.1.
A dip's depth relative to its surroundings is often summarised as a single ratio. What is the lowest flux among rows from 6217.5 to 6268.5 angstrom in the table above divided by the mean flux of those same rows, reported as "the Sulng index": 0.929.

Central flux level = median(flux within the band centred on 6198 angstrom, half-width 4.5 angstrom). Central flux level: 23.8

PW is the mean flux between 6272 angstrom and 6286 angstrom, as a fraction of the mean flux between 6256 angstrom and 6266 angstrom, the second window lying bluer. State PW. 1.03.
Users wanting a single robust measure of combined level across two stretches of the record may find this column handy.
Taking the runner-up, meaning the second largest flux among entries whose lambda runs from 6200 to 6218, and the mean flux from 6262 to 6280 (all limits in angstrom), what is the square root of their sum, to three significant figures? 6.90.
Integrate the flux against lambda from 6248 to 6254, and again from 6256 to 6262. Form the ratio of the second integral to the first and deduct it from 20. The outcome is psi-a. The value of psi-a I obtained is 19.0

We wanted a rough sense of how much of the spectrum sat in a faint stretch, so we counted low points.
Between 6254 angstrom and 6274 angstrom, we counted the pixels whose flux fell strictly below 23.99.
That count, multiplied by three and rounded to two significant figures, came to 15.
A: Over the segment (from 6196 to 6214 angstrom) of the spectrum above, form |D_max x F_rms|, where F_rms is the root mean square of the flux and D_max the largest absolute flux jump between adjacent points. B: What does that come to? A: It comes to 4.0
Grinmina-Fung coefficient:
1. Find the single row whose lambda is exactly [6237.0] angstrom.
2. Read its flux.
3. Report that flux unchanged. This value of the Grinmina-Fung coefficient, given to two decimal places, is 21.88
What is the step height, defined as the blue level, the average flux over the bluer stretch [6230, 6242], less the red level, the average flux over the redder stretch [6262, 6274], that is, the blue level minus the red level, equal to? -1.5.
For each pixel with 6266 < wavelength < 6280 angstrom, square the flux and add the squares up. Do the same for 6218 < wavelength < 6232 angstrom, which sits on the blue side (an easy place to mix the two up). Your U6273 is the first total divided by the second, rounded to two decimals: 0.98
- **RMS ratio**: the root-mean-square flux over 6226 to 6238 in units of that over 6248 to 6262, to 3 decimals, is 1.000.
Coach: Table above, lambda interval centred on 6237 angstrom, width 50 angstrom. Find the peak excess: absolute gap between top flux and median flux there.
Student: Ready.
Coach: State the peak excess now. 1.7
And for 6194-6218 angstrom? 0.4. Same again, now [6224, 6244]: 1.3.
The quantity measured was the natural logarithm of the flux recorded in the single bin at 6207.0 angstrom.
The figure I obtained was 3.17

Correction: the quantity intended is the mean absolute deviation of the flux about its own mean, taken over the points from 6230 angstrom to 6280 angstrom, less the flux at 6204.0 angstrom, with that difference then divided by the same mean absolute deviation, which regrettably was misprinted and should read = -34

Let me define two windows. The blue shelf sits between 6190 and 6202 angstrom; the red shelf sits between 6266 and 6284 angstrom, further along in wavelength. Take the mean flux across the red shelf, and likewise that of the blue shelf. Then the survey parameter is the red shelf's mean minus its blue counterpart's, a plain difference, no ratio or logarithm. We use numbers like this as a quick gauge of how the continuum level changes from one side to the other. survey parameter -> 0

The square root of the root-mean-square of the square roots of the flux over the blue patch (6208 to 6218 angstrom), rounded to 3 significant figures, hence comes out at 2.21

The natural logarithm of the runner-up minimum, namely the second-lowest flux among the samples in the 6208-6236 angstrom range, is 3.146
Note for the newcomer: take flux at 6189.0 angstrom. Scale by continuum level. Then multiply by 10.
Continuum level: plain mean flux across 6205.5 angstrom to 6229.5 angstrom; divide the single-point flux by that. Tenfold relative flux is 10.4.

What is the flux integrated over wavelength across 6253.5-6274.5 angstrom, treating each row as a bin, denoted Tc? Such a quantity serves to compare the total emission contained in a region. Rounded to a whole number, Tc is 492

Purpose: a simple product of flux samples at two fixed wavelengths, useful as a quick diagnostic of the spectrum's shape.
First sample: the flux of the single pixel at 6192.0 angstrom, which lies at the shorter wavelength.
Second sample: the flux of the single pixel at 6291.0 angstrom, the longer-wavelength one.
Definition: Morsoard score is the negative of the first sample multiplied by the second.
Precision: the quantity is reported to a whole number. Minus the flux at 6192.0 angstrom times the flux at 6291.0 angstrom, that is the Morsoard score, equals -625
